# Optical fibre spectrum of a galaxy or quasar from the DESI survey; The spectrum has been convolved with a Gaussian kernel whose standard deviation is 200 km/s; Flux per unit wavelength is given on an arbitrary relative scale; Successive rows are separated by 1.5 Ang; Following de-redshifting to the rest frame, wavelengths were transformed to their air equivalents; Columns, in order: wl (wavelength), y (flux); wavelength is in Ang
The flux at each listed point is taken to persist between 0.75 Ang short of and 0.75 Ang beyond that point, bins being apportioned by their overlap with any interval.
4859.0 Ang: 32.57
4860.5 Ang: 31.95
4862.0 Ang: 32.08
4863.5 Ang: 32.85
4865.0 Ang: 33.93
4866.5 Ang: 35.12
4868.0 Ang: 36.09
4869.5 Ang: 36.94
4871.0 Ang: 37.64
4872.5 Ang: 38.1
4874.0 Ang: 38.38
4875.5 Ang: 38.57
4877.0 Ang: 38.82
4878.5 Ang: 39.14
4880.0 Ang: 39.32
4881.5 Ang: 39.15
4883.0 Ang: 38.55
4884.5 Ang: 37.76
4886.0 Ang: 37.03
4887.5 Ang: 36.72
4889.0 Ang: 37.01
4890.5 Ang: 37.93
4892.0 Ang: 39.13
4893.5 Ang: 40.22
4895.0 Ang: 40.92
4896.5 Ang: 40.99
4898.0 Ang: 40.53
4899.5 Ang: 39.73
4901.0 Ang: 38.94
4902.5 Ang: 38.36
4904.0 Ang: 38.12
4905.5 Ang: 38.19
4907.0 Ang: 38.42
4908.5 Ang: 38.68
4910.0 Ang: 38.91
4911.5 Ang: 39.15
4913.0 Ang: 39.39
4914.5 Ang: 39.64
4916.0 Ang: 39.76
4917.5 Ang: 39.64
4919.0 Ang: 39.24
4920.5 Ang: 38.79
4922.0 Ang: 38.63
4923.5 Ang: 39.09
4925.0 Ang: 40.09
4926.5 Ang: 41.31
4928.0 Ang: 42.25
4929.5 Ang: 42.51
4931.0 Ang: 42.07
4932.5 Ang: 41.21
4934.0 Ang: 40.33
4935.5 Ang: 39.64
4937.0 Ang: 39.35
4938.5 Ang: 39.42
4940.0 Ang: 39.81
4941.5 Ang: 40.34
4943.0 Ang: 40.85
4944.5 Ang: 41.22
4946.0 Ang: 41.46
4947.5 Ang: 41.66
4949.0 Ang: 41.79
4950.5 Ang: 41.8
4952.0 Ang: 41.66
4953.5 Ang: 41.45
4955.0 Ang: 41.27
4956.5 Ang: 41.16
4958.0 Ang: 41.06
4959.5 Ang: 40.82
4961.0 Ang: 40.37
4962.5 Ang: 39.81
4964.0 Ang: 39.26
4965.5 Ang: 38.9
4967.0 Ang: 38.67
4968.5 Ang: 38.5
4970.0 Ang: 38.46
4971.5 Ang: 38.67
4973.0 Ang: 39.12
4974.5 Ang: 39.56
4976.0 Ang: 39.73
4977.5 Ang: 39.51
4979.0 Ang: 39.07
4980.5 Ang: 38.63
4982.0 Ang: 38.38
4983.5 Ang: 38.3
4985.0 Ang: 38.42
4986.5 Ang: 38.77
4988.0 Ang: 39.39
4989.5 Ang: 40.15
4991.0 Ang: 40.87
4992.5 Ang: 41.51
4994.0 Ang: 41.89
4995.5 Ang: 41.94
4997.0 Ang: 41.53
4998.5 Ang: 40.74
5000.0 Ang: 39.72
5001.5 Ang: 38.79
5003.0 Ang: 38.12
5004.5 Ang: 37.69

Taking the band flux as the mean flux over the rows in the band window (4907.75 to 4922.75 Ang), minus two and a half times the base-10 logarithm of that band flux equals -3.98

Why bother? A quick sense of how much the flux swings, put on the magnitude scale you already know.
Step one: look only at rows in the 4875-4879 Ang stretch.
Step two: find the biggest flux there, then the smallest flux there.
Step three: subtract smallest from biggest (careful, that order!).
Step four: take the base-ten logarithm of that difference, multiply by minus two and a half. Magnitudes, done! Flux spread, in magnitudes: 0.6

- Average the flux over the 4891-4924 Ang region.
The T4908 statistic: 39.3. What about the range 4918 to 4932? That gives 40.4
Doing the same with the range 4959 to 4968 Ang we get 39.6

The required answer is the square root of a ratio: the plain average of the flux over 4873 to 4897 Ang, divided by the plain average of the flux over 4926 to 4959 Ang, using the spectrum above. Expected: 0.971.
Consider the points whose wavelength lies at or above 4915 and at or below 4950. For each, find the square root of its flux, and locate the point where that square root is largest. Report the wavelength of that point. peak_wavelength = 4929.5 Ang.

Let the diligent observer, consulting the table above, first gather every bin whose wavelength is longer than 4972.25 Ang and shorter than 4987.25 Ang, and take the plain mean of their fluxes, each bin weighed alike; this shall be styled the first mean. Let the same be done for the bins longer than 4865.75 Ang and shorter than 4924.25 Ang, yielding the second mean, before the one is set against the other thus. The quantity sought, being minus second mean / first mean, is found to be -0.99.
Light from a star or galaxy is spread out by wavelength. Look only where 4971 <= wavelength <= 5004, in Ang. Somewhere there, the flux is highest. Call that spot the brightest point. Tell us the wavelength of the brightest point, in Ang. 4995.5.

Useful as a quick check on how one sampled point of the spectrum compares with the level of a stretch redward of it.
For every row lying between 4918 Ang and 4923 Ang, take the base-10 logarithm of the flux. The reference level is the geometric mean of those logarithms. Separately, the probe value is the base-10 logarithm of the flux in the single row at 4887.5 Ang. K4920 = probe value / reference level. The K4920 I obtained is 0.984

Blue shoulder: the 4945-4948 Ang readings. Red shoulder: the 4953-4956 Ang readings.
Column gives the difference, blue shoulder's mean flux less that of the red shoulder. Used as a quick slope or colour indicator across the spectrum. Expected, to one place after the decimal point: 0.2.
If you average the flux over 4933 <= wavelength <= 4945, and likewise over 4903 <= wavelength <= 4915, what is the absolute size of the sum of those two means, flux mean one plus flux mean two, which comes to 78.9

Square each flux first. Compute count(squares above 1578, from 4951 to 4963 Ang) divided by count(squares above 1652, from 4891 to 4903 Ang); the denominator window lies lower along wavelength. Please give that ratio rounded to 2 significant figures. 4.0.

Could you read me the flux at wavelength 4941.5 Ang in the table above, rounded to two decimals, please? 40.34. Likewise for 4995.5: 41.94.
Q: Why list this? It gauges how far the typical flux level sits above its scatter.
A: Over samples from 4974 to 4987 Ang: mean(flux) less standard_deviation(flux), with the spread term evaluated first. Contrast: 38.4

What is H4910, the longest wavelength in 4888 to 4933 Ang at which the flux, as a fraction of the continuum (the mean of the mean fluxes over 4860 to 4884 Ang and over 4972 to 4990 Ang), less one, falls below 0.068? 4925.0 Ang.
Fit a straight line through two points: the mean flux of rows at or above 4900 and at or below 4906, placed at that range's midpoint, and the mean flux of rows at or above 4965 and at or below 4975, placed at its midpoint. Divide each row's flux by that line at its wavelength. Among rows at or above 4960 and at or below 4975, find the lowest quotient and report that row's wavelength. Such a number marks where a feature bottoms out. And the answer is 4970.0 Ang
